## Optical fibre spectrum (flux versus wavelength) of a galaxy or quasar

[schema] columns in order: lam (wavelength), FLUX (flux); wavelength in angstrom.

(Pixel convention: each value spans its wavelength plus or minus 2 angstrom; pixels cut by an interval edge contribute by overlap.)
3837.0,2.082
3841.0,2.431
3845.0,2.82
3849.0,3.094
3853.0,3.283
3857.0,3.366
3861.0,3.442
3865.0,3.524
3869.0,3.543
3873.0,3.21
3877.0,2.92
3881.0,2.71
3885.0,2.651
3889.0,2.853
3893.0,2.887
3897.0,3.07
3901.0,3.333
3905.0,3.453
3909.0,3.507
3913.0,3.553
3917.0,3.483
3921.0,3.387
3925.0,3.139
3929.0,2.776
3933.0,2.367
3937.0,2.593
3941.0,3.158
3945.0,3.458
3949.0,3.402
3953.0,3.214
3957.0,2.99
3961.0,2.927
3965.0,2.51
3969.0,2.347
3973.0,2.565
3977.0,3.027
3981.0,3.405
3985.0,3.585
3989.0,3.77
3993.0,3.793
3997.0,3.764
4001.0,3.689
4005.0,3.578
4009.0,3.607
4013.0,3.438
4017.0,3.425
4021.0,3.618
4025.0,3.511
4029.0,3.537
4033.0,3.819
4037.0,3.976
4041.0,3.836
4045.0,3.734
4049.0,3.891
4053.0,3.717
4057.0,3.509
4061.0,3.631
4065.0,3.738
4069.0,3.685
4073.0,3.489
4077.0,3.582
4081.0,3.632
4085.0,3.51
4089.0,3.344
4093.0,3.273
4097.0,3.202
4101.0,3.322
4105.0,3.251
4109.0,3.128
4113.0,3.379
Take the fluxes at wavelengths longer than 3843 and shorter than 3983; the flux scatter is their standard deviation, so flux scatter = 0.36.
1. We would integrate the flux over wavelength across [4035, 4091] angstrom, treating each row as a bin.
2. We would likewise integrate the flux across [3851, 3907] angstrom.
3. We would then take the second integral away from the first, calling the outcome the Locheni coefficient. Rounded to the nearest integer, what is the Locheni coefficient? 28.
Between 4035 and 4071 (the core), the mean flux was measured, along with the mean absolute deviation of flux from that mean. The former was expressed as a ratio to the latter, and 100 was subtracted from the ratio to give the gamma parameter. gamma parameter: -64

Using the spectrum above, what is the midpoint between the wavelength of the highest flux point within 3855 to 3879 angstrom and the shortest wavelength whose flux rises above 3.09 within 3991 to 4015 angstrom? 3931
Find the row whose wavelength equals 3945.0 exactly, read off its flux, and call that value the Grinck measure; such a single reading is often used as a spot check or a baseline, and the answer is 3.458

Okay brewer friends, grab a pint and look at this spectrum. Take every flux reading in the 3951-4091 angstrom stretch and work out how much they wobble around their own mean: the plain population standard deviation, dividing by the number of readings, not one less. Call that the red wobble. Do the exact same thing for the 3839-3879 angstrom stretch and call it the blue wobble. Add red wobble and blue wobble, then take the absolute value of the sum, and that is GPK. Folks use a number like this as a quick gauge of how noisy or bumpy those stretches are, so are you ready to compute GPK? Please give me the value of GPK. 0.72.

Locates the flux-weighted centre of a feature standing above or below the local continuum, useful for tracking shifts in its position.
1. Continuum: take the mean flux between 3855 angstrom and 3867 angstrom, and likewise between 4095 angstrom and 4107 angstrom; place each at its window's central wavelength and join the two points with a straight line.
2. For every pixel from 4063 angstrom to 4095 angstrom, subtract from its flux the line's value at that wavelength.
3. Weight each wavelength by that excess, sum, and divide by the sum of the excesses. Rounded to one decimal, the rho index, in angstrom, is 4074.5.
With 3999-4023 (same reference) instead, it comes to 4009.7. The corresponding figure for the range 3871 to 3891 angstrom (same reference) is 3882.4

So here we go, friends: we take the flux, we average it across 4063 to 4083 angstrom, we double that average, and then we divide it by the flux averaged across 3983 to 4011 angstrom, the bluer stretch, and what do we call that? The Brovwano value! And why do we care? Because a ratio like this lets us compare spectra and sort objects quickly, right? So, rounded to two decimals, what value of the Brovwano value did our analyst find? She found 1.97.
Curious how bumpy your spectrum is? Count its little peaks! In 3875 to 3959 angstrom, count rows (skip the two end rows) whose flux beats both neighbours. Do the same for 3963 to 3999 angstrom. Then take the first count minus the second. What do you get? 1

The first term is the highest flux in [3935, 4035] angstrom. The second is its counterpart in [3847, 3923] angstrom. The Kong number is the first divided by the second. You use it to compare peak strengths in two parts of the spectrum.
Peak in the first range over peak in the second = 1.07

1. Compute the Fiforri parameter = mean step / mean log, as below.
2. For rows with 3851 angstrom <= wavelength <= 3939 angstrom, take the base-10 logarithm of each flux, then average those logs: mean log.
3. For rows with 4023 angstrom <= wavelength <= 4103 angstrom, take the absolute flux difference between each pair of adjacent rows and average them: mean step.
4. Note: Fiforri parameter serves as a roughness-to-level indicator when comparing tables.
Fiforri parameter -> 0.26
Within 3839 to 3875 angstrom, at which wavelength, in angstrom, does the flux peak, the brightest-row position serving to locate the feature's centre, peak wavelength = 3869.0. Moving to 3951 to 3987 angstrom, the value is 3985.0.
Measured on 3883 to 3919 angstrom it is 3913.0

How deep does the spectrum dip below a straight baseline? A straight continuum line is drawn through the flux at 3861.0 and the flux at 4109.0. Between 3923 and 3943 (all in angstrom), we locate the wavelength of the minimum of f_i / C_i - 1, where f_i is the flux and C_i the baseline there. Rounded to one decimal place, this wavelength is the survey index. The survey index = 3933.0 angstrom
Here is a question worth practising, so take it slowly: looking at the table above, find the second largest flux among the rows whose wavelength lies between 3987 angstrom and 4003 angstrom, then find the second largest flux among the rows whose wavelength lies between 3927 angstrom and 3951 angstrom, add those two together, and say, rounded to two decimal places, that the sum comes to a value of 7.17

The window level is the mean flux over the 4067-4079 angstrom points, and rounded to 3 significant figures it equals 3.59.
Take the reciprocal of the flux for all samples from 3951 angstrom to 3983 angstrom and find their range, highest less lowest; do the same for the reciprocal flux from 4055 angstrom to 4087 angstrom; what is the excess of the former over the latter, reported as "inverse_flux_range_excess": 0.11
